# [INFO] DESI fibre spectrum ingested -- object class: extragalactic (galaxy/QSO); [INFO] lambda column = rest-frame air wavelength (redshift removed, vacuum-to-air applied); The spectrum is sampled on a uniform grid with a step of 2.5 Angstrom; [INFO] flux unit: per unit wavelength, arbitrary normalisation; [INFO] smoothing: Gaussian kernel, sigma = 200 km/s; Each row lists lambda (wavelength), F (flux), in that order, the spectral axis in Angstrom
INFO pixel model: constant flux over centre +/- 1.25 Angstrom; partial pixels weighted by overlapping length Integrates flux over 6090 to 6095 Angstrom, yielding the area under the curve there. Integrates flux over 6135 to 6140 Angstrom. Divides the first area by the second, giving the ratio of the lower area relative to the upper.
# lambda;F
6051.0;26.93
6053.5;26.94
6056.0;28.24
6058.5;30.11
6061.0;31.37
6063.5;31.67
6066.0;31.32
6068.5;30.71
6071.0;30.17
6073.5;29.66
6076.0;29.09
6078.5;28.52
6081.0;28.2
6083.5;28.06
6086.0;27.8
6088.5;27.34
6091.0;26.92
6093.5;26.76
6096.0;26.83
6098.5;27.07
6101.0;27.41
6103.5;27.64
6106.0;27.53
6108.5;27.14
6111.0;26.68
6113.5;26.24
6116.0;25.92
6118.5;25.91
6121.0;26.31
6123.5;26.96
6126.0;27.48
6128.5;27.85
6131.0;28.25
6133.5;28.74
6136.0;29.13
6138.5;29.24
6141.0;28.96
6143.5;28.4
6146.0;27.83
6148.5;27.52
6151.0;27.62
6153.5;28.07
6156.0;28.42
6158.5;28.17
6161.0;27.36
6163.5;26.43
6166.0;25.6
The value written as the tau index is 0.92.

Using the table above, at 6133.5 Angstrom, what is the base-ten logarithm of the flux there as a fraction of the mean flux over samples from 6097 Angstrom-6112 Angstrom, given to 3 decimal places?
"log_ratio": 0.023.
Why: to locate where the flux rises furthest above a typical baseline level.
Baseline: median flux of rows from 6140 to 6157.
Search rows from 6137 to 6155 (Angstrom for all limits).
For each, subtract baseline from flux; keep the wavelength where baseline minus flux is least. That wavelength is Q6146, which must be 6138.5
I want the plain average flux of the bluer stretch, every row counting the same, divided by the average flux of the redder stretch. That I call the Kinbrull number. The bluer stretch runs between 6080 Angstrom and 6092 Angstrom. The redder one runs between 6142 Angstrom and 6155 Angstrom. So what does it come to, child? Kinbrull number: 0.99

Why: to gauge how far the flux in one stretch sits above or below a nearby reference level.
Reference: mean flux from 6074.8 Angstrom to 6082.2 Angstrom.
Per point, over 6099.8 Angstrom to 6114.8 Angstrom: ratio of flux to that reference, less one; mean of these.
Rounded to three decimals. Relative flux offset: -0.052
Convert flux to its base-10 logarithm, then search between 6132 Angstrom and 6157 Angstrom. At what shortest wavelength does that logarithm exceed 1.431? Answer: 6133.5 Angstrom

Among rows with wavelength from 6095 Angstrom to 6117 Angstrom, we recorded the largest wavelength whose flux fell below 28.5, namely 6116.0 Angstrom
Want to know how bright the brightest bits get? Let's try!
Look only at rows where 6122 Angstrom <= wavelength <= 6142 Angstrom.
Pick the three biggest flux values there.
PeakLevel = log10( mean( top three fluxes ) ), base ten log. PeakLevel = 1.46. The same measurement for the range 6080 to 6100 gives 1.45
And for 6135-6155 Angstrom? 1.46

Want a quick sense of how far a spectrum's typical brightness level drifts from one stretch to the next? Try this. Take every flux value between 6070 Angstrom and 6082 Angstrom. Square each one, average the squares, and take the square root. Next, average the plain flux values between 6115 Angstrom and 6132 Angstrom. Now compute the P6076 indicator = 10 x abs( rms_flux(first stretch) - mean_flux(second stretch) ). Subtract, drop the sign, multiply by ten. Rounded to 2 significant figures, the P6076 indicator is 22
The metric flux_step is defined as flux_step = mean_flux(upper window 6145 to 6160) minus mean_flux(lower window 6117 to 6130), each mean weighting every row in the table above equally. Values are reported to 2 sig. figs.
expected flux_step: 1.0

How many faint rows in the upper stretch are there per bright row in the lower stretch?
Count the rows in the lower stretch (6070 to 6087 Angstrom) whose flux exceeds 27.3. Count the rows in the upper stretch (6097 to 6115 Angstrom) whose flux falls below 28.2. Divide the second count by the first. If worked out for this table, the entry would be 1.0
